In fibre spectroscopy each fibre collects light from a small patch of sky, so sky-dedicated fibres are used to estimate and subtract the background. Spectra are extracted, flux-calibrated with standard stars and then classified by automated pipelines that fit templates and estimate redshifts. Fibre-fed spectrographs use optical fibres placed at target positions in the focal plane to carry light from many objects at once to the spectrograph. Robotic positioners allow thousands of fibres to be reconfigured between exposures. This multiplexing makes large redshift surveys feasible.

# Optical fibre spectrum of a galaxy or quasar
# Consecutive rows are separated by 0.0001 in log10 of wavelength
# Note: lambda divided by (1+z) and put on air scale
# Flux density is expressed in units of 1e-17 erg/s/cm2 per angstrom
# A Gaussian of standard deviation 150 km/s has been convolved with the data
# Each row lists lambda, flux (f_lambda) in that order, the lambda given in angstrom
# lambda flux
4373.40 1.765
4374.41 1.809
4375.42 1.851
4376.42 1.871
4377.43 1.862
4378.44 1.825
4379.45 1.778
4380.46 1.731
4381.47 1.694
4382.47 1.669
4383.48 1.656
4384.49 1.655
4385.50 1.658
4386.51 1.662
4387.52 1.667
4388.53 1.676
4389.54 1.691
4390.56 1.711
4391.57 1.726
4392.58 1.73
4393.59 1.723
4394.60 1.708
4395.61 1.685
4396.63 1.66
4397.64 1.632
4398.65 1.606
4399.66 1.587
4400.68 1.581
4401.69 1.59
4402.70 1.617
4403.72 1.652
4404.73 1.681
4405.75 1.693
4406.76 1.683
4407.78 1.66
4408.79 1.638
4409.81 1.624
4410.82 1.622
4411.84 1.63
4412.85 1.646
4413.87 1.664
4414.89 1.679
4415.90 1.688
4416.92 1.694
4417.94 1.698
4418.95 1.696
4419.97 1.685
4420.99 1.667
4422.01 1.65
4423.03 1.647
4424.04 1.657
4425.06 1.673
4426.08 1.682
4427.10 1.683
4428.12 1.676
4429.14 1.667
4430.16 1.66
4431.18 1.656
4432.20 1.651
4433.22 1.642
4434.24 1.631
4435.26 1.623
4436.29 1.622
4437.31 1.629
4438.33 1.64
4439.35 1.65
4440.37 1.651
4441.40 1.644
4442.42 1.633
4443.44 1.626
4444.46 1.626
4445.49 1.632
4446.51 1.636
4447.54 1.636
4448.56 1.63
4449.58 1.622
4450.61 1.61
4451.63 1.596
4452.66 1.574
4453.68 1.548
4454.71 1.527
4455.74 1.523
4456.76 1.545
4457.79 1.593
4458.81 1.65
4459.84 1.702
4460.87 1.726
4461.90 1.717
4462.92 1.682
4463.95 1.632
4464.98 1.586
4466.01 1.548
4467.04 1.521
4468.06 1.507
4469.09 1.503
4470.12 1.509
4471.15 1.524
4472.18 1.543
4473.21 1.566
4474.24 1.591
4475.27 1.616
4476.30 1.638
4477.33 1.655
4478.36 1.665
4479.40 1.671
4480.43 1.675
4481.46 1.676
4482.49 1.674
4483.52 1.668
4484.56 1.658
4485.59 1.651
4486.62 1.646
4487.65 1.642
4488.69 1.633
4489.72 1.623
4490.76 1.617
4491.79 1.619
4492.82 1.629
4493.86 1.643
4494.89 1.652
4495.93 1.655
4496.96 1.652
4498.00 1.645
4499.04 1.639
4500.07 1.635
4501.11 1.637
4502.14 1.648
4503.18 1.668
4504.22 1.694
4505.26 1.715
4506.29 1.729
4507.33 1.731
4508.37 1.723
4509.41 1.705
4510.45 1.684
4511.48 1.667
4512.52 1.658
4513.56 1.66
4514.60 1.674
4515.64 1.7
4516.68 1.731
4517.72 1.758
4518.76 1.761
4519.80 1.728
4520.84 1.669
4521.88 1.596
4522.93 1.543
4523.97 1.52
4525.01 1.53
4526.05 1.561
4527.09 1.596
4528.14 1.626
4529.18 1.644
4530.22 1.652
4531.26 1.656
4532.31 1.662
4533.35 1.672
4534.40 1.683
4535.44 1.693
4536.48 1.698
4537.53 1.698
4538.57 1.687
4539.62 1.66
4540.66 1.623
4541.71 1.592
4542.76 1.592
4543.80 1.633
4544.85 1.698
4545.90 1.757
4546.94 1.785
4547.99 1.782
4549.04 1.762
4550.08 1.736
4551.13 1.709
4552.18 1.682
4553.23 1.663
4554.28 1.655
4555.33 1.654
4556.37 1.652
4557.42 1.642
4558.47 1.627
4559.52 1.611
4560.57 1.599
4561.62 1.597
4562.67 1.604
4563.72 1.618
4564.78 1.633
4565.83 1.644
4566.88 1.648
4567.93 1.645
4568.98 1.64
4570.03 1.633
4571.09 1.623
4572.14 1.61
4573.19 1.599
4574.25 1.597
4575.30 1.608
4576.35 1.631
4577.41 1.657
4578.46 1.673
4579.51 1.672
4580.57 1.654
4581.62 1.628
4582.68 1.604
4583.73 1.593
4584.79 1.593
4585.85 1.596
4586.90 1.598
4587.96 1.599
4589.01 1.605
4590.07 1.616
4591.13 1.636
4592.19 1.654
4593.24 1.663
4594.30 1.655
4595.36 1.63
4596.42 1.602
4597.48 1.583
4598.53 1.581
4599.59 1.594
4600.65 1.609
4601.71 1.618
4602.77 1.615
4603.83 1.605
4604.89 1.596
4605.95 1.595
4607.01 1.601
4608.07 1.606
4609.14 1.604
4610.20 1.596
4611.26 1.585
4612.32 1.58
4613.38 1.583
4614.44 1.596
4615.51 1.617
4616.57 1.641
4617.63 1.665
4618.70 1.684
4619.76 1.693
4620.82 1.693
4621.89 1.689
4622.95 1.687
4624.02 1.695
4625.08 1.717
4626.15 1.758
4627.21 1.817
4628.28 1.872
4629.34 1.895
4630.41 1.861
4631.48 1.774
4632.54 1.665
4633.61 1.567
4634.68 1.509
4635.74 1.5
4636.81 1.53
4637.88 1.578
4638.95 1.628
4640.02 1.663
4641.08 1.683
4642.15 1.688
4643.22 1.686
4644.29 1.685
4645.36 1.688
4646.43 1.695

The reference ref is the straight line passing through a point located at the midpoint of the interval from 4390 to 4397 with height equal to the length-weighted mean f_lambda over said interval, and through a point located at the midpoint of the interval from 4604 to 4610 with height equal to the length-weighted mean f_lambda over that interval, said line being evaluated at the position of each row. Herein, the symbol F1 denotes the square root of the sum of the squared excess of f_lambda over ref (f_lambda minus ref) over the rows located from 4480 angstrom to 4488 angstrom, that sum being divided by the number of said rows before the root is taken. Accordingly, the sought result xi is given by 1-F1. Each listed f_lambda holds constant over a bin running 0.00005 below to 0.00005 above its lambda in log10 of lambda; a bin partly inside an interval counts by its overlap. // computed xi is 0.988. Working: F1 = 0.012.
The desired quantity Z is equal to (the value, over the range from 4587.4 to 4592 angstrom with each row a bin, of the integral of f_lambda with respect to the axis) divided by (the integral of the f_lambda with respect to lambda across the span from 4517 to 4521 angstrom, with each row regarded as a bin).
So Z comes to 1.07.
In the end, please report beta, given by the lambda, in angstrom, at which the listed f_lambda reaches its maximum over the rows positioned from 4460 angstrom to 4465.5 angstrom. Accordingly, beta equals 4460.87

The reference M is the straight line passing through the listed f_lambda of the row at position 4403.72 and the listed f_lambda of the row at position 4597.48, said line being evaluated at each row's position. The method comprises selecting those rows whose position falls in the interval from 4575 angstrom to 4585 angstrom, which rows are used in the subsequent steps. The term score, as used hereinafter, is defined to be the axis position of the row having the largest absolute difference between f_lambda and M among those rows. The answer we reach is 4578.46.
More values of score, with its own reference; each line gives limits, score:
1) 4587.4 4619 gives 4618.70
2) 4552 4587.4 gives 4578.46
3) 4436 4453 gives 4452.66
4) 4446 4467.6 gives 4455.74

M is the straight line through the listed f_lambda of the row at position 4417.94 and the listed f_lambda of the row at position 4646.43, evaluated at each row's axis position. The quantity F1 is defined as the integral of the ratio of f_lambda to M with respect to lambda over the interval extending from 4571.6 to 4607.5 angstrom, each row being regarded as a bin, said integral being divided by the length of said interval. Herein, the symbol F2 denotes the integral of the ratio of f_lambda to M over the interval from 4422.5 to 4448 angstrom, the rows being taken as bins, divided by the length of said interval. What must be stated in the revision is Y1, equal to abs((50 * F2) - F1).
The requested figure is 47.5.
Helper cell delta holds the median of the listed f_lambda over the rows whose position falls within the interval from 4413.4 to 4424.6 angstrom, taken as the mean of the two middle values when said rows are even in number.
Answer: 1.68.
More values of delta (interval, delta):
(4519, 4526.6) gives 1.56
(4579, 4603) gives 1.61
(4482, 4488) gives 1.65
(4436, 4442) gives 1.64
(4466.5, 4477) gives 1.53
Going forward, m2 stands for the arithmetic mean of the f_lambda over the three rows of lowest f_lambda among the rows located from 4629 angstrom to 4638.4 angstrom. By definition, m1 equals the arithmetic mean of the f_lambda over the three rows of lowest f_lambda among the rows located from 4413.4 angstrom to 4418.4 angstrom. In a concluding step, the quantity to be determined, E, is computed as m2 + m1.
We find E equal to 3.19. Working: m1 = 1.68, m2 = 1.51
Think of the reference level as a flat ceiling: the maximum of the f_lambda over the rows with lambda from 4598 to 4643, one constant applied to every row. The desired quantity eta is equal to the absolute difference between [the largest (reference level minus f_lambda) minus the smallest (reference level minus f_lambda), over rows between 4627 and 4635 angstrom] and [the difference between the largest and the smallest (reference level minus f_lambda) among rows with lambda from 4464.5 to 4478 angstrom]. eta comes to 0.23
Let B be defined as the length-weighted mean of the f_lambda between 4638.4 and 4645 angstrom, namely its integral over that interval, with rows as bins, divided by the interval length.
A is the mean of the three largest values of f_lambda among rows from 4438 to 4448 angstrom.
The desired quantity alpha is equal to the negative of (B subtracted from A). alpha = 0.02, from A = 1.65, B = 1.67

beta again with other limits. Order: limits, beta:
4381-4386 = 4381.47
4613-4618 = 4617.63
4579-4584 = 4579.51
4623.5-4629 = 4628.28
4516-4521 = 4518.76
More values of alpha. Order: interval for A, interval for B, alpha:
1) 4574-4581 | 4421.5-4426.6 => 0.00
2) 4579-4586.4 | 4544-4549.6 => 0.10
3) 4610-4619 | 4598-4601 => -0.07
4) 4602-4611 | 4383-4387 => 0.05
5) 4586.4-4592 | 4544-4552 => 0.12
